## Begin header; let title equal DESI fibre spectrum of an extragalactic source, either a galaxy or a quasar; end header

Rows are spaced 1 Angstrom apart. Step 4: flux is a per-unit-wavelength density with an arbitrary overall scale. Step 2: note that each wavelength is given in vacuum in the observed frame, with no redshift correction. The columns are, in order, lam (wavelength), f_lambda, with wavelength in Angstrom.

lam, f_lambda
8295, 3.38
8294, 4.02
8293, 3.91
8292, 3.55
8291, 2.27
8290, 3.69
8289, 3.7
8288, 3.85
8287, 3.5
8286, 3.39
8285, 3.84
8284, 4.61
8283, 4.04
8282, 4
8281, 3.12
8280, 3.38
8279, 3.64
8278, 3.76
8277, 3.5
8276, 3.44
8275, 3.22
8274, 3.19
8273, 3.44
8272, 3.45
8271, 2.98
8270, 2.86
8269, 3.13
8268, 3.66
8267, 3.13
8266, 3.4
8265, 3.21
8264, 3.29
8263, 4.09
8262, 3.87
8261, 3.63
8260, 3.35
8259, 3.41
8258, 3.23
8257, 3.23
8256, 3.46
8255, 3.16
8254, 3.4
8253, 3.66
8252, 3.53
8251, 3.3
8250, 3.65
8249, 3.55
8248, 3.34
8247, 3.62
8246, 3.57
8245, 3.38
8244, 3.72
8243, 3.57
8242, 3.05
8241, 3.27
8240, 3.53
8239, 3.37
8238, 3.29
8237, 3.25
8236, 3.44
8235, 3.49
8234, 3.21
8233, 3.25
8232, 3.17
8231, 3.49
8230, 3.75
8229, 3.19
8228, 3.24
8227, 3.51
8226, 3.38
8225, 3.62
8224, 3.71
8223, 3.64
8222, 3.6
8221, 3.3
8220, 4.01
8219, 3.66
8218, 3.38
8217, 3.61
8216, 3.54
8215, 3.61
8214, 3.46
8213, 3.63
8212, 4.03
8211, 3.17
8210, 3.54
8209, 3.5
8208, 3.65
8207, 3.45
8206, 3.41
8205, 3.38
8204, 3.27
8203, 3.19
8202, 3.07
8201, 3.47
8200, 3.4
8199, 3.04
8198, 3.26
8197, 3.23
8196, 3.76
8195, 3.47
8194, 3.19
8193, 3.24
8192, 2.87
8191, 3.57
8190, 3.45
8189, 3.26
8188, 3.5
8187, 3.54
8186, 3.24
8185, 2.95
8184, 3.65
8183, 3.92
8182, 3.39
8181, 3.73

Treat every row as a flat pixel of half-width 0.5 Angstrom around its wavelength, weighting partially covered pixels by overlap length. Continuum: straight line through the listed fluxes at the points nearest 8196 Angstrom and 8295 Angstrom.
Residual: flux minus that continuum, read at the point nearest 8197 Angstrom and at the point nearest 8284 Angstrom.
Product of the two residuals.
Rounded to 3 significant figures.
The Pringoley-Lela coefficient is -0.625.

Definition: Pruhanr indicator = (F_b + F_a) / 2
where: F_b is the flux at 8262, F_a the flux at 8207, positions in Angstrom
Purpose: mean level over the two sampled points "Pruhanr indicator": 3.7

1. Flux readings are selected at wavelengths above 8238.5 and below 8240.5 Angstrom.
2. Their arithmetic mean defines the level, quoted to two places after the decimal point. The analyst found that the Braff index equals 3.45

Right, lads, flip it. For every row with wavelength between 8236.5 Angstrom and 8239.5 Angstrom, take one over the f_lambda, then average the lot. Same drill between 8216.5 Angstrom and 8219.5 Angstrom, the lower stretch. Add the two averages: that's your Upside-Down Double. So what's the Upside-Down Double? 0.585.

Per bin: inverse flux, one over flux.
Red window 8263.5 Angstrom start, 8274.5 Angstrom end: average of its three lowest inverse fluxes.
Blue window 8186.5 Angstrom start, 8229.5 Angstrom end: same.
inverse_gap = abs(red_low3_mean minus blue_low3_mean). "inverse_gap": 0.030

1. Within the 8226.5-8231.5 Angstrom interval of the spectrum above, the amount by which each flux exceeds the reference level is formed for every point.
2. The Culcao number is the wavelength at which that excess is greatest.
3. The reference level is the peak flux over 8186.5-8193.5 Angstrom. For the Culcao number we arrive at 8230 Angstrom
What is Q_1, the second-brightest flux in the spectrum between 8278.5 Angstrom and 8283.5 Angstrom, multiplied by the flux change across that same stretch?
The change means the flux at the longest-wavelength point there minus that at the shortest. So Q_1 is 1.6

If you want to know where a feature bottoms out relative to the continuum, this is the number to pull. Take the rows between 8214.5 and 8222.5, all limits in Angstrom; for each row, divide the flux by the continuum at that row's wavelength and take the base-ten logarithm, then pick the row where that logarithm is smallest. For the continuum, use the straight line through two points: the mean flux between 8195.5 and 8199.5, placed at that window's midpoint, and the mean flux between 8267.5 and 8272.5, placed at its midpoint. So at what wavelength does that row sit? 8221 Angstrom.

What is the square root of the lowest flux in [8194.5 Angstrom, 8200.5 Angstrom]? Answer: 1.74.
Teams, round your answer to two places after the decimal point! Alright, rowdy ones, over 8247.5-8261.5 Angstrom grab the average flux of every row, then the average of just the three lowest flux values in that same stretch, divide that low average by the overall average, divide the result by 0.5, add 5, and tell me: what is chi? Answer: 6.87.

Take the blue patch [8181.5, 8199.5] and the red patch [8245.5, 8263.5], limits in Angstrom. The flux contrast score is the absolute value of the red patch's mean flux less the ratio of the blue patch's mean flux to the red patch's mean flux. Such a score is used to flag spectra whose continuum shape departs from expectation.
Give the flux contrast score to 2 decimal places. 2.54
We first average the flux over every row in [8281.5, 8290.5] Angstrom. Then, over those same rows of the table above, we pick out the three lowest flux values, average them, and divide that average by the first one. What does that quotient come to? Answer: 0.917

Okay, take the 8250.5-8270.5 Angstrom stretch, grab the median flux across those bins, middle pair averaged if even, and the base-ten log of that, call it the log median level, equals 0.5283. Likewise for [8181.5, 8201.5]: 0.5308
